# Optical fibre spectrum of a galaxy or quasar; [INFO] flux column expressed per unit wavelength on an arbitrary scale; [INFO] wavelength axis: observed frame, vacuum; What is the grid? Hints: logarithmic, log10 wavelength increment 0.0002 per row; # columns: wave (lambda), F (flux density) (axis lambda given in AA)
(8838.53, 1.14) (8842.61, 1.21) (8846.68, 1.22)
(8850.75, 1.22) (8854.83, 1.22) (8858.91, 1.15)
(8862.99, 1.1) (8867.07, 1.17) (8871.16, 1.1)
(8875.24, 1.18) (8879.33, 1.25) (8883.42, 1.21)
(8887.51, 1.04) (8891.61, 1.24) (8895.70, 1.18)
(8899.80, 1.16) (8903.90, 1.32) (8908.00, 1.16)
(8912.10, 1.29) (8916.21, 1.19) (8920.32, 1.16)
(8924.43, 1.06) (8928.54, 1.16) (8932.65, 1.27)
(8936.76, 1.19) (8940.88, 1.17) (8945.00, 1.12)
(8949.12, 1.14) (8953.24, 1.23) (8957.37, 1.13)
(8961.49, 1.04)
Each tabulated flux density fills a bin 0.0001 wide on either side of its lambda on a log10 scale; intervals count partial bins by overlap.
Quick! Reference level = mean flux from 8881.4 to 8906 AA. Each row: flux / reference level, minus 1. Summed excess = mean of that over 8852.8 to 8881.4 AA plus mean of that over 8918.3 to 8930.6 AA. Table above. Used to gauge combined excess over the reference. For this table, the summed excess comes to -0.075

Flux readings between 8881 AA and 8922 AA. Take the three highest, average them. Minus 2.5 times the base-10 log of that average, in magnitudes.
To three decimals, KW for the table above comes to -0.271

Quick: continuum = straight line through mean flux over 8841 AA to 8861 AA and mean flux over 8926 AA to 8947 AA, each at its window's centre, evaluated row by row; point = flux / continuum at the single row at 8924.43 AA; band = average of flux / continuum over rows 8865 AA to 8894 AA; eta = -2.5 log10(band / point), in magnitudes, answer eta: -0.10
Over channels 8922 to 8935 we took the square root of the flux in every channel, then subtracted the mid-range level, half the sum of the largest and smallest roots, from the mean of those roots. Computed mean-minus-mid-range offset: 0.000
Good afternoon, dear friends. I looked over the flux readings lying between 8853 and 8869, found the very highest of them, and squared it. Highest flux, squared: 1.49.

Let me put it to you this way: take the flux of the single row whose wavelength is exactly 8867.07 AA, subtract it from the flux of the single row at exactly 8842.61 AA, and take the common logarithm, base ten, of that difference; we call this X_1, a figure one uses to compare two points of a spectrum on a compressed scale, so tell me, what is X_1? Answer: -1.4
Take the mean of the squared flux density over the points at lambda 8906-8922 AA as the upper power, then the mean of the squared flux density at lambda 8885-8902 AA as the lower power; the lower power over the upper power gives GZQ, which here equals 0.93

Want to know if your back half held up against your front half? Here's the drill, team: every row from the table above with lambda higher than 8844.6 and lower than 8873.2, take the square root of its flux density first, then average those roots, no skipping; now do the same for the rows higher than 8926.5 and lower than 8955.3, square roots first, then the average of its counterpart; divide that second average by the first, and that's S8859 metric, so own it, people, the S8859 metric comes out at 1.01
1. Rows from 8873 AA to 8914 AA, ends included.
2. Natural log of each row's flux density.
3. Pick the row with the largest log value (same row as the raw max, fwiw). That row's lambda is 8903.90 AA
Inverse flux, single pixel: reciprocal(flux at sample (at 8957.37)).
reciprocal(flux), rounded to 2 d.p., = 0.88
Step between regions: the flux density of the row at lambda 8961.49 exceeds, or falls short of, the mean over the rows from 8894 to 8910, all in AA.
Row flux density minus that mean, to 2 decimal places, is -0.17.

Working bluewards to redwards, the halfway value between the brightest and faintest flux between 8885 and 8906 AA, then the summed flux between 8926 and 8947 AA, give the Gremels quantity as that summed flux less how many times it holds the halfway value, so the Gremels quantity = 0.902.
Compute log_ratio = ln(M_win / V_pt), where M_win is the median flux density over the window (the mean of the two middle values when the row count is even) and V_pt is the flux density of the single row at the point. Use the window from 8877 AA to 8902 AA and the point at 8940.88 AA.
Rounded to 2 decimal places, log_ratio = 0.02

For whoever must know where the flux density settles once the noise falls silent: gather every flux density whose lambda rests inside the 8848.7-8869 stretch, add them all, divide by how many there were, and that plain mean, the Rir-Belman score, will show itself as 1.17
